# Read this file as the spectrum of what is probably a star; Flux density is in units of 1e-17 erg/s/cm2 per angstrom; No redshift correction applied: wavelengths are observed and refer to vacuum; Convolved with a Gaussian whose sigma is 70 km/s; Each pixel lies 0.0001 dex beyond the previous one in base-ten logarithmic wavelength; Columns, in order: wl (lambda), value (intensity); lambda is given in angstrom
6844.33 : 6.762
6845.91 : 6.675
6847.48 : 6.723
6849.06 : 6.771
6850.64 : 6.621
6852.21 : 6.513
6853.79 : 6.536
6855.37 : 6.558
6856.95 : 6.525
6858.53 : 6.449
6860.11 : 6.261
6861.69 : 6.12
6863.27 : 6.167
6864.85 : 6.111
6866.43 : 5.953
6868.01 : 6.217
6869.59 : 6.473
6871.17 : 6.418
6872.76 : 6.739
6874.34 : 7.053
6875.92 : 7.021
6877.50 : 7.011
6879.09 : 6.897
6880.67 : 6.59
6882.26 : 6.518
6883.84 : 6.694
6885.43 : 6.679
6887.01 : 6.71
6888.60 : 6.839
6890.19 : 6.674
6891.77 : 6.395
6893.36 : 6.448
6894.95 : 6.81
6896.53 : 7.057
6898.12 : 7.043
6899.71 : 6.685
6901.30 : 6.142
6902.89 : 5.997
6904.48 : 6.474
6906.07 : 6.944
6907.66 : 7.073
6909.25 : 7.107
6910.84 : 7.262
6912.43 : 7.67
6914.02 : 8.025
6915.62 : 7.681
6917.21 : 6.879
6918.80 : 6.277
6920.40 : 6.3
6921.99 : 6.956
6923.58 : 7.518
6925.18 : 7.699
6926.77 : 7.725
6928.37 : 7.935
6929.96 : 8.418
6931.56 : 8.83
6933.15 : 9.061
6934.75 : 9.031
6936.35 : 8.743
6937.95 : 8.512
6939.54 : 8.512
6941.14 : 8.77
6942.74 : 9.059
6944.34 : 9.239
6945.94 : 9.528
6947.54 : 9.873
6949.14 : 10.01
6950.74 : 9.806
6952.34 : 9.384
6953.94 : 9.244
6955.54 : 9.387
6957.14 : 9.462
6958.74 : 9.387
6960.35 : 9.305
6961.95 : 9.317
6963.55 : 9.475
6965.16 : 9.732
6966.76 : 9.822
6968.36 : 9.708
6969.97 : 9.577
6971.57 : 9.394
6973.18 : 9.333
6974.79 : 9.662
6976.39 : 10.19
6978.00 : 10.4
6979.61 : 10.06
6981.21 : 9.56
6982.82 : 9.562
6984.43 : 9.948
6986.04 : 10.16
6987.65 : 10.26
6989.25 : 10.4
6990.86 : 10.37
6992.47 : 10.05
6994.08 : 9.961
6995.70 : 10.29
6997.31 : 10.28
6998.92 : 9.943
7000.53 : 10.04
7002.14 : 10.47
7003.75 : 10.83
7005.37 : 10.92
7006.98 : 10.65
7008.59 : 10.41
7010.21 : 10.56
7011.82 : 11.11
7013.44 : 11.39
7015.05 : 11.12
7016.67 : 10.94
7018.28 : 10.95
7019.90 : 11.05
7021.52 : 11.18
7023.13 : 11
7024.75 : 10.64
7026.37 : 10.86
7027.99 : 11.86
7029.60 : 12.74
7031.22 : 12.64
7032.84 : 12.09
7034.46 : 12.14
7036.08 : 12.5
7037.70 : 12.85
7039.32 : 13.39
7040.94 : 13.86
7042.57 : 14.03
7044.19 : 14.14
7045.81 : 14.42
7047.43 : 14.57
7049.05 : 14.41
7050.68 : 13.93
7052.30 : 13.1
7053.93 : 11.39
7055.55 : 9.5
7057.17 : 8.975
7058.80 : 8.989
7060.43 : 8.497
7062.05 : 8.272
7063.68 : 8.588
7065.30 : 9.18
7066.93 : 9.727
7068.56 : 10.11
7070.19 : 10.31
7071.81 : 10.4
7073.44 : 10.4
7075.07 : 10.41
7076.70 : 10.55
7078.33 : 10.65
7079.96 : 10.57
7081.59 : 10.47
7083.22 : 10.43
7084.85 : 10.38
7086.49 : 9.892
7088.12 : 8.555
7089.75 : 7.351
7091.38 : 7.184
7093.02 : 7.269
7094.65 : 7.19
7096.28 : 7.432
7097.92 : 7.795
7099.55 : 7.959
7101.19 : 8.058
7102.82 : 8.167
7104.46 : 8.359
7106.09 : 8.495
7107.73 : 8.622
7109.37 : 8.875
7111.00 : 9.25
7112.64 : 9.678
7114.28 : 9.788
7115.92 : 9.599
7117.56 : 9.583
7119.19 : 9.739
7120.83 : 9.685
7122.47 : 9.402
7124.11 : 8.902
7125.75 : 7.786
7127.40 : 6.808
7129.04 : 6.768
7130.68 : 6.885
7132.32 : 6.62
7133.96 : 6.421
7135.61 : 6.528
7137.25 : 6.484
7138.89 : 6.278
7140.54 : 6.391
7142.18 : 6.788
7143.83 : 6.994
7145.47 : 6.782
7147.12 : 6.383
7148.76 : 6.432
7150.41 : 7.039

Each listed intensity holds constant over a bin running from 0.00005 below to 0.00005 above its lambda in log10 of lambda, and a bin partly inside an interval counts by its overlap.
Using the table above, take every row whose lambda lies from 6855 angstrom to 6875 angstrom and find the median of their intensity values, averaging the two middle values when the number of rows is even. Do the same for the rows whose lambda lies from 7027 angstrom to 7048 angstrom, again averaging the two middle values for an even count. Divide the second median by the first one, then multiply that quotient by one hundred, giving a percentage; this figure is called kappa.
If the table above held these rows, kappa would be 200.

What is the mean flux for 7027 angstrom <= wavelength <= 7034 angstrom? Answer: 12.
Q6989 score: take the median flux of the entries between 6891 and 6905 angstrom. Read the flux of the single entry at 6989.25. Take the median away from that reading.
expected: 3.9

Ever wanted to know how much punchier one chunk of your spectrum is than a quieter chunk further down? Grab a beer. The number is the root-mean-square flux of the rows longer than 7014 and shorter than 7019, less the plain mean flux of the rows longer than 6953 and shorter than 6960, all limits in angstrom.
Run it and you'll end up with 1.6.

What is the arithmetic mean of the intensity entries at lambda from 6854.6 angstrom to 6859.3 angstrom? 6.5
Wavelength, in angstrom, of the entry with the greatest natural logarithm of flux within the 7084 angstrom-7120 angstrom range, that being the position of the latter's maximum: 7084.85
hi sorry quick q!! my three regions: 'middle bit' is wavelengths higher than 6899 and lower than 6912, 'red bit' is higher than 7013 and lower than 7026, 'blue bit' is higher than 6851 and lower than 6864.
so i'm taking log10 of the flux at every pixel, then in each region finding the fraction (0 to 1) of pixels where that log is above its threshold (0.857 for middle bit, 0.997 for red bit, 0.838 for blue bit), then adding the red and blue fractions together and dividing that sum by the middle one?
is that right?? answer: 8.0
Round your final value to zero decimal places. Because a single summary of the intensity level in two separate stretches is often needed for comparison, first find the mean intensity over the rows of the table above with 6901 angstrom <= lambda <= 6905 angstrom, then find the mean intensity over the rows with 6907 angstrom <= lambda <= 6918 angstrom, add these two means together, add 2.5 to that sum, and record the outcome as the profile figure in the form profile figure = 16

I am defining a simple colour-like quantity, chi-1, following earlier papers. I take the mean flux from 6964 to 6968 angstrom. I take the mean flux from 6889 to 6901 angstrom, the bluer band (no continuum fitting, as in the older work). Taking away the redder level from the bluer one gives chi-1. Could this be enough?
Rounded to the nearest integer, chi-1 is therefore -3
